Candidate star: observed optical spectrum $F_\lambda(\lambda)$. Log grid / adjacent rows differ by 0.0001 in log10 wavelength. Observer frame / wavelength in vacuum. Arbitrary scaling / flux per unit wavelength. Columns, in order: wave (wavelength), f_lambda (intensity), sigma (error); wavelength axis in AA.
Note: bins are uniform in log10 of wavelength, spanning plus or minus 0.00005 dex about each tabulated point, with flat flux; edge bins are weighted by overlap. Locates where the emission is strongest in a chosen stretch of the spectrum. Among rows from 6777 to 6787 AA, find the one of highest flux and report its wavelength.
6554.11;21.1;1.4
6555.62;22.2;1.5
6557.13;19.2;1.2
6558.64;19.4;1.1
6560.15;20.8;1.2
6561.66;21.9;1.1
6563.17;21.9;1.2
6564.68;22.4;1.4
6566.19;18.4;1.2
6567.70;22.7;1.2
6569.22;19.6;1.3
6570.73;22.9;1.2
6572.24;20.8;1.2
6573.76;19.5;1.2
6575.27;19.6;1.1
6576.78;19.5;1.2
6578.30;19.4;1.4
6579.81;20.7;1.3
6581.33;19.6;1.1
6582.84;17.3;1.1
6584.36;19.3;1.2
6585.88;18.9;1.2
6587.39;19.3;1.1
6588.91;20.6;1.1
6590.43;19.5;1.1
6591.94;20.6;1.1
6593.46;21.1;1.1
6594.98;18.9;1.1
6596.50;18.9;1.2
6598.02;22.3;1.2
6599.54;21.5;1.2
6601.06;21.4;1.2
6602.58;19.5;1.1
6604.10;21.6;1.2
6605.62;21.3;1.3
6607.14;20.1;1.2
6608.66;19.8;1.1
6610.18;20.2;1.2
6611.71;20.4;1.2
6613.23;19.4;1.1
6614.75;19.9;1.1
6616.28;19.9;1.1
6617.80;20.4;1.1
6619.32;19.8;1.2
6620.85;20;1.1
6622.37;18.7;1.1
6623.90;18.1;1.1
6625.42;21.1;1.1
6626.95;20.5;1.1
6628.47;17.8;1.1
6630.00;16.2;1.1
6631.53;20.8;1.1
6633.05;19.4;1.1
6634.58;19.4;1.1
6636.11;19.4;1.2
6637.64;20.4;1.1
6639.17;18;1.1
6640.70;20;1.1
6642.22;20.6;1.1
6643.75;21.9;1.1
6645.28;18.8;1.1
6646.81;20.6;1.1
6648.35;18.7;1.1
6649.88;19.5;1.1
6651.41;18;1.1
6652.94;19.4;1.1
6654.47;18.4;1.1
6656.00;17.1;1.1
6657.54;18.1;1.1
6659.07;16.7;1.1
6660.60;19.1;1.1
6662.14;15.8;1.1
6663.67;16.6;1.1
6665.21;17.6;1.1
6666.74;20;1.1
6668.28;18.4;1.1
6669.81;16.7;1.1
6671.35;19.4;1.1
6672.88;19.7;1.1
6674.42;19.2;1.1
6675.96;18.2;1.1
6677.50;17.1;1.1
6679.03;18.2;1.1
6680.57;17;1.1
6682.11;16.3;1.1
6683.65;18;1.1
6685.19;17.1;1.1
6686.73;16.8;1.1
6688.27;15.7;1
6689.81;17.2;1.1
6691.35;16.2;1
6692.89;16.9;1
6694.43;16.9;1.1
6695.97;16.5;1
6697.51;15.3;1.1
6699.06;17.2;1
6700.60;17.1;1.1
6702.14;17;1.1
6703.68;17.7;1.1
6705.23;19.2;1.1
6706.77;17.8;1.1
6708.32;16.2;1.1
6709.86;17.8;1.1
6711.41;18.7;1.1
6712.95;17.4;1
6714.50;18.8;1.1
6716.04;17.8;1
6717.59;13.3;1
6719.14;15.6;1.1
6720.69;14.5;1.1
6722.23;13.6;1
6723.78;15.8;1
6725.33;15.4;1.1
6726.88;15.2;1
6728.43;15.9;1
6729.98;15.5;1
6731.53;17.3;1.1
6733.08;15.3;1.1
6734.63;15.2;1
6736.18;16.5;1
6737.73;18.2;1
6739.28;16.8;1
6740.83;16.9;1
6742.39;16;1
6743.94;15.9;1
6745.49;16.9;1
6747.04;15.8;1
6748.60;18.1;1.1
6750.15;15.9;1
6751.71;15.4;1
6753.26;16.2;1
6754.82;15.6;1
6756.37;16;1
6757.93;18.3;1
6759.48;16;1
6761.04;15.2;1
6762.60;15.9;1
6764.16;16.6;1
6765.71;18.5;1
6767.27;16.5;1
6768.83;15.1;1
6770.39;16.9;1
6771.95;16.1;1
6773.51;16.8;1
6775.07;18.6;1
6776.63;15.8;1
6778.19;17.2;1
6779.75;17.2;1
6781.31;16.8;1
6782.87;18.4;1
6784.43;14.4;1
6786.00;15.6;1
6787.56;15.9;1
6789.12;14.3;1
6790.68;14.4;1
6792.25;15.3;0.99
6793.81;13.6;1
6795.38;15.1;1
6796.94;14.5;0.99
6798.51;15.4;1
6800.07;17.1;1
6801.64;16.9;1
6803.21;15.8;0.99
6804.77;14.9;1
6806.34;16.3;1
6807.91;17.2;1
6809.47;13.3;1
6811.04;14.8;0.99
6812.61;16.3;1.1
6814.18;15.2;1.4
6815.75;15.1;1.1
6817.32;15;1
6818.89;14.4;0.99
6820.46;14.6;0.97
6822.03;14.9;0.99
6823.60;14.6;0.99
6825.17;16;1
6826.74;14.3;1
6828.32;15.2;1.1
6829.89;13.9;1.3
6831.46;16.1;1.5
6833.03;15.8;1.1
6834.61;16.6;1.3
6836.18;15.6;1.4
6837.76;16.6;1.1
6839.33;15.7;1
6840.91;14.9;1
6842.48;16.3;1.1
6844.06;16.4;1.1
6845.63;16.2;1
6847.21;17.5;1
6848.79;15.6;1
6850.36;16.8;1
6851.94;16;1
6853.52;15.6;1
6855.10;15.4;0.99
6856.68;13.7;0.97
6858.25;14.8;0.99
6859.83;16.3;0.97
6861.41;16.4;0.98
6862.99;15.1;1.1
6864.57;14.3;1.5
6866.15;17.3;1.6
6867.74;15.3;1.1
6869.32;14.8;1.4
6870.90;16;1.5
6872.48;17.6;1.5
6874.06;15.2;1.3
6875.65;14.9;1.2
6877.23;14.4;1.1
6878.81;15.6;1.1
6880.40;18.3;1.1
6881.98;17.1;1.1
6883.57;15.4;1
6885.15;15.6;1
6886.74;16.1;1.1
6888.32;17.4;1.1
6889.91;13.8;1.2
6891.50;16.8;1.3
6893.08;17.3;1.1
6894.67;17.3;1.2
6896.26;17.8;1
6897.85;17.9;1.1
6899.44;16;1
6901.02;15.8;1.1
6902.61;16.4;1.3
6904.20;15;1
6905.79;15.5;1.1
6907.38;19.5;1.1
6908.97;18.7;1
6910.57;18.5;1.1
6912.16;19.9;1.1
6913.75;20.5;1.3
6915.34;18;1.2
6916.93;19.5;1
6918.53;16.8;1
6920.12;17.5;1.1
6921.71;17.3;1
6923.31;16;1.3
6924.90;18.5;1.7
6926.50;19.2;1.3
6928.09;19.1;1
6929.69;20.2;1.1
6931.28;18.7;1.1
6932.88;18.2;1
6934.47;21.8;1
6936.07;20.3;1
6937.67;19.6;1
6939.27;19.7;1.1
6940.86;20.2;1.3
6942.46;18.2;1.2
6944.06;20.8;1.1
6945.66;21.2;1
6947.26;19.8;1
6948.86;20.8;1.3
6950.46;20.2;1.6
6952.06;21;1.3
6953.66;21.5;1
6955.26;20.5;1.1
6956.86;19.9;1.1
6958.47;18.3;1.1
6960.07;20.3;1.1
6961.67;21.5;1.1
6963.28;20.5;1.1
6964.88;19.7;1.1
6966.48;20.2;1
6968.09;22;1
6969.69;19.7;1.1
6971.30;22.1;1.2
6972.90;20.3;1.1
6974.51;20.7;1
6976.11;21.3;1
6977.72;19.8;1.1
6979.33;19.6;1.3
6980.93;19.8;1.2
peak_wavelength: 6782.87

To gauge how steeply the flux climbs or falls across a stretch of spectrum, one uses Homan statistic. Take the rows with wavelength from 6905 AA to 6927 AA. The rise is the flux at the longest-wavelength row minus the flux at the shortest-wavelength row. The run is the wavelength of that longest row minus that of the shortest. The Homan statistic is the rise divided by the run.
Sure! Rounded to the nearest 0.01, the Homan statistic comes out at 0.18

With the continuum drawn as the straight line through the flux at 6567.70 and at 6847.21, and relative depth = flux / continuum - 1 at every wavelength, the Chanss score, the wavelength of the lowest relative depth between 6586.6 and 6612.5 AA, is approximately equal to 6594.98 AA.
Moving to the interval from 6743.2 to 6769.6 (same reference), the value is 6761.04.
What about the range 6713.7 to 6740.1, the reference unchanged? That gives 6717.59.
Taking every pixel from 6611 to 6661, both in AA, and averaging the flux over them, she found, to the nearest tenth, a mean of 19.3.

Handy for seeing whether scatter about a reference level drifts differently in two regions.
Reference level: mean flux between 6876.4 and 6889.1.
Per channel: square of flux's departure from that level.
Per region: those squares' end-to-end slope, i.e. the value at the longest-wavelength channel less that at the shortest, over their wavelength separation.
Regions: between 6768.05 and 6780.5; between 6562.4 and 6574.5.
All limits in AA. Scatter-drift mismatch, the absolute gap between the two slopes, 2.0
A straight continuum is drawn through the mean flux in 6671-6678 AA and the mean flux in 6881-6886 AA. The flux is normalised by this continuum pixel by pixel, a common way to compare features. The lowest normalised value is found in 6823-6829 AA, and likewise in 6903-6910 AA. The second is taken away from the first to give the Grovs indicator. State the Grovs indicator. -0.10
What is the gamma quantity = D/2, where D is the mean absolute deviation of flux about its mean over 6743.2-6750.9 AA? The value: 0.39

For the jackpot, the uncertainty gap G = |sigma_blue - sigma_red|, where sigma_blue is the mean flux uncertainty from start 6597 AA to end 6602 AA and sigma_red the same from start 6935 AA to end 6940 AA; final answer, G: 0.17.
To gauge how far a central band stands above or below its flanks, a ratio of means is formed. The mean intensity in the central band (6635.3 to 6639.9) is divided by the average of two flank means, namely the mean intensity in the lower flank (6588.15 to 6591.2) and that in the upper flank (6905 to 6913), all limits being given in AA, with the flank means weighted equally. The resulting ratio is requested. 1.00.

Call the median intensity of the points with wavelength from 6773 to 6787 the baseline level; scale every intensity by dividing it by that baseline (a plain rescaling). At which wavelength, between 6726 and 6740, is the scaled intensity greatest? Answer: 6737.73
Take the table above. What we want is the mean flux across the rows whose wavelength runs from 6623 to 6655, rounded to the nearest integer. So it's 19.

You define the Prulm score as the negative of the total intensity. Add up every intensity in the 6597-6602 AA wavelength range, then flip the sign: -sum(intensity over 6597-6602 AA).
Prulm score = -65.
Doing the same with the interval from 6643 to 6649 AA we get -80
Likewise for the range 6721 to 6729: -76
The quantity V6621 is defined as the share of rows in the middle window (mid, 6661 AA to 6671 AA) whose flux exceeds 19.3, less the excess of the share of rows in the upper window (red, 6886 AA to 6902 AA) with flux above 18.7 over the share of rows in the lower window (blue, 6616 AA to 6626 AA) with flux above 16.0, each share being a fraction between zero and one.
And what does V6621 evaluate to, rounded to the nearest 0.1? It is 1.2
